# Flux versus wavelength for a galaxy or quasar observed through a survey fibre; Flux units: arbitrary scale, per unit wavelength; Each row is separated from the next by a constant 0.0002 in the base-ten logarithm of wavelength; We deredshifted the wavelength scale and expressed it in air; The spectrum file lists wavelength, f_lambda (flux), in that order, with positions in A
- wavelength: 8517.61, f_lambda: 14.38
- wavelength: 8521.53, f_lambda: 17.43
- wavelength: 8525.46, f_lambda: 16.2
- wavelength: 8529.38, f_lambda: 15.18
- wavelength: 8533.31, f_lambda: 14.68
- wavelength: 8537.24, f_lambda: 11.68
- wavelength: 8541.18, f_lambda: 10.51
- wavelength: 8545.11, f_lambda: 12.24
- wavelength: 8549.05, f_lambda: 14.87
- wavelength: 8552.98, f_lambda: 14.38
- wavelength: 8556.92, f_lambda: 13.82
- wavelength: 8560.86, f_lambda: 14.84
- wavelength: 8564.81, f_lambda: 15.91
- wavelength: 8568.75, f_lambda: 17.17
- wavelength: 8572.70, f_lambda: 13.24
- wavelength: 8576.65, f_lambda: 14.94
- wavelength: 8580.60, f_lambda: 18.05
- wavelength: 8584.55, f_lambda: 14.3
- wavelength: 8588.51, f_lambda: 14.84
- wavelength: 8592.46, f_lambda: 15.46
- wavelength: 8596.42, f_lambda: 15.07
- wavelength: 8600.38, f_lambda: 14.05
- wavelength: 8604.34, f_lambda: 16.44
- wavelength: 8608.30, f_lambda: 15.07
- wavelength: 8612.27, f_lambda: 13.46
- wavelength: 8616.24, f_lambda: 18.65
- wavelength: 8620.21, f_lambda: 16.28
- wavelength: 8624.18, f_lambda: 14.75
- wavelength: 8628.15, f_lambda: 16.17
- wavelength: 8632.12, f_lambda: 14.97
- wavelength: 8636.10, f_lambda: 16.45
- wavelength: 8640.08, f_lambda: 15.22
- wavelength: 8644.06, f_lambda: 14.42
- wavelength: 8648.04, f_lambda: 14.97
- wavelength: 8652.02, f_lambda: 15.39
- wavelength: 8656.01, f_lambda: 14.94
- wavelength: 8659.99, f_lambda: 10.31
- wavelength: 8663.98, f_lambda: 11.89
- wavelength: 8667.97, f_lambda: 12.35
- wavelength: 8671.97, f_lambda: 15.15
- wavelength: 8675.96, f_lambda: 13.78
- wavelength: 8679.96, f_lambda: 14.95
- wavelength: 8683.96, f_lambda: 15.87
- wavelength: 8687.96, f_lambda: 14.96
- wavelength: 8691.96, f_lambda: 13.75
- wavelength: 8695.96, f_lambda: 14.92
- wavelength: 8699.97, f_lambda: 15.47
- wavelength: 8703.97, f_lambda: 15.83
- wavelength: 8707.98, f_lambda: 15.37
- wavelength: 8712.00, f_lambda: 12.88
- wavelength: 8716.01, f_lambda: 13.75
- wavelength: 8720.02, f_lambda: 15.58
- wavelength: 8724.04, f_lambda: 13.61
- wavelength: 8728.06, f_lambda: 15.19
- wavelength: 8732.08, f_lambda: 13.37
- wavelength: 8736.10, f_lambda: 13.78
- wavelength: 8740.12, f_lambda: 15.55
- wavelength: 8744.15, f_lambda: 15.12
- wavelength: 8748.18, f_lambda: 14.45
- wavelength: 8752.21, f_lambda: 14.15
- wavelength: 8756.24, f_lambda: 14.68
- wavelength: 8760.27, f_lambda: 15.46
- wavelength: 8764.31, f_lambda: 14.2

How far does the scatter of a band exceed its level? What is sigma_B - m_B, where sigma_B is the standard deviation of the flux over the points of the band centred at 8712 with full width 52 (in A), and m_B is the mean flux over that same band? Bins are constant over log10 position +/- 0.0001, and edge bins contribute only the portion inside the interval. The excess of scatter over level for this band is -13.5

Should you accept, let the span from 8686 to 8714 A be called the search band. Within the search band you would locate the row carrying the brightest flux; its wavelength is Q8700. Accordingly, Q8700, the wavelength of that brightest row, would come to 8703.97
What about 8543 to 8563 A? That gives 8549.05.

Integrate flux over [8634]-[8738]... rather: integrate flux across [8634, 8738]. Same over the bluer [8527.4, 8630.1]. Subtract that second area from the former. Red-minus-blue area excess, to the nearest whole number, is -29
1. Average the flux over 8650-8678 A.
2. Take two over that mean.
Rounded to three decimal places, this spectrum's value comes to 0.149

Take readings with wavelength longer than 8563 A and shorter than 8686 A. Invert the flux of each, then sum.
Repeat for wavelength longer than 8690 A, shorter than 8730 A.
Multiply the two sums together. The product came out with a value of 1.4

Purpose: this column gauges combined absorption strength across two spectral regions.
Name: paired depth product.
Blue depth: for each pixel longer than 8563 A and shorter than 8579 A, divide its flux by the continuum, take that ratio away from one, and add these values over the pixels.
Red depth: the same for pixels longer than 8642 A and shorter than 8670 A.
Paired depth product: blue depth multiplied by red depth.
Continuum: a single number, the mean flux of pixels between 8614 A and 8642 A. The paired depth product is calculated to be 0.21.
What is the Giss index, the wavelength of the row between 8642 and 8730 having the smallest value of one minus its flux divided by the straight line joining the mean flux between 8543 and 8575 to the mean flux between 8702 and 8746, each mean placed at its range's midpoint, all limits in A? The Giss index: 8683.96 A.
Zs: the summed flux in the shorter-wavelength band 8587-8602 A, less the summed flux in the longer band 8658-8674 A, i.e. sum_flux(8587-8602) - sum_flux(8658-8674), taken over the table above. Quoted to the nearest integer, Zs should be 10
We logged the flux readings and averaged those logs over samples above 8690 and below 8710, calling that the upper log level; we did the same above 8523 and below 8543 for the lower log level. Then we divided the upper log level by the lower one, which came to 1.04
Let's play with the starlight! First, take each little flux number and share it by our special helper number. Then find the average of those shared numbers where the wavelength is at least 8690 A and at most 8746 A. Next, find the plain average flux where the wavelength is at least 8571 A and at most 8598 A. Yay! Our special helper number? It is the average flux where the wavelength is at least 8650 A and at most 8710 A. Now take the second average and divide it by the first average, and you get 14.9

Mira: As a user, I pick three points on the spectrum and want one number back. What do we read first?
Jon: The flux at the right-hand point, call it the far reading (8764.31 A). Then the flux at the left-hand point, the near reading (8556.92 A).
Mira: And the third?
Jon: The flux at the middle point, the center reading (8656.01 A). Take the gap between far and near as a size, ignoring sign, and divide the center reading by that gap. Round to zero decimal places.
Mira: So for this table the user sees 39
